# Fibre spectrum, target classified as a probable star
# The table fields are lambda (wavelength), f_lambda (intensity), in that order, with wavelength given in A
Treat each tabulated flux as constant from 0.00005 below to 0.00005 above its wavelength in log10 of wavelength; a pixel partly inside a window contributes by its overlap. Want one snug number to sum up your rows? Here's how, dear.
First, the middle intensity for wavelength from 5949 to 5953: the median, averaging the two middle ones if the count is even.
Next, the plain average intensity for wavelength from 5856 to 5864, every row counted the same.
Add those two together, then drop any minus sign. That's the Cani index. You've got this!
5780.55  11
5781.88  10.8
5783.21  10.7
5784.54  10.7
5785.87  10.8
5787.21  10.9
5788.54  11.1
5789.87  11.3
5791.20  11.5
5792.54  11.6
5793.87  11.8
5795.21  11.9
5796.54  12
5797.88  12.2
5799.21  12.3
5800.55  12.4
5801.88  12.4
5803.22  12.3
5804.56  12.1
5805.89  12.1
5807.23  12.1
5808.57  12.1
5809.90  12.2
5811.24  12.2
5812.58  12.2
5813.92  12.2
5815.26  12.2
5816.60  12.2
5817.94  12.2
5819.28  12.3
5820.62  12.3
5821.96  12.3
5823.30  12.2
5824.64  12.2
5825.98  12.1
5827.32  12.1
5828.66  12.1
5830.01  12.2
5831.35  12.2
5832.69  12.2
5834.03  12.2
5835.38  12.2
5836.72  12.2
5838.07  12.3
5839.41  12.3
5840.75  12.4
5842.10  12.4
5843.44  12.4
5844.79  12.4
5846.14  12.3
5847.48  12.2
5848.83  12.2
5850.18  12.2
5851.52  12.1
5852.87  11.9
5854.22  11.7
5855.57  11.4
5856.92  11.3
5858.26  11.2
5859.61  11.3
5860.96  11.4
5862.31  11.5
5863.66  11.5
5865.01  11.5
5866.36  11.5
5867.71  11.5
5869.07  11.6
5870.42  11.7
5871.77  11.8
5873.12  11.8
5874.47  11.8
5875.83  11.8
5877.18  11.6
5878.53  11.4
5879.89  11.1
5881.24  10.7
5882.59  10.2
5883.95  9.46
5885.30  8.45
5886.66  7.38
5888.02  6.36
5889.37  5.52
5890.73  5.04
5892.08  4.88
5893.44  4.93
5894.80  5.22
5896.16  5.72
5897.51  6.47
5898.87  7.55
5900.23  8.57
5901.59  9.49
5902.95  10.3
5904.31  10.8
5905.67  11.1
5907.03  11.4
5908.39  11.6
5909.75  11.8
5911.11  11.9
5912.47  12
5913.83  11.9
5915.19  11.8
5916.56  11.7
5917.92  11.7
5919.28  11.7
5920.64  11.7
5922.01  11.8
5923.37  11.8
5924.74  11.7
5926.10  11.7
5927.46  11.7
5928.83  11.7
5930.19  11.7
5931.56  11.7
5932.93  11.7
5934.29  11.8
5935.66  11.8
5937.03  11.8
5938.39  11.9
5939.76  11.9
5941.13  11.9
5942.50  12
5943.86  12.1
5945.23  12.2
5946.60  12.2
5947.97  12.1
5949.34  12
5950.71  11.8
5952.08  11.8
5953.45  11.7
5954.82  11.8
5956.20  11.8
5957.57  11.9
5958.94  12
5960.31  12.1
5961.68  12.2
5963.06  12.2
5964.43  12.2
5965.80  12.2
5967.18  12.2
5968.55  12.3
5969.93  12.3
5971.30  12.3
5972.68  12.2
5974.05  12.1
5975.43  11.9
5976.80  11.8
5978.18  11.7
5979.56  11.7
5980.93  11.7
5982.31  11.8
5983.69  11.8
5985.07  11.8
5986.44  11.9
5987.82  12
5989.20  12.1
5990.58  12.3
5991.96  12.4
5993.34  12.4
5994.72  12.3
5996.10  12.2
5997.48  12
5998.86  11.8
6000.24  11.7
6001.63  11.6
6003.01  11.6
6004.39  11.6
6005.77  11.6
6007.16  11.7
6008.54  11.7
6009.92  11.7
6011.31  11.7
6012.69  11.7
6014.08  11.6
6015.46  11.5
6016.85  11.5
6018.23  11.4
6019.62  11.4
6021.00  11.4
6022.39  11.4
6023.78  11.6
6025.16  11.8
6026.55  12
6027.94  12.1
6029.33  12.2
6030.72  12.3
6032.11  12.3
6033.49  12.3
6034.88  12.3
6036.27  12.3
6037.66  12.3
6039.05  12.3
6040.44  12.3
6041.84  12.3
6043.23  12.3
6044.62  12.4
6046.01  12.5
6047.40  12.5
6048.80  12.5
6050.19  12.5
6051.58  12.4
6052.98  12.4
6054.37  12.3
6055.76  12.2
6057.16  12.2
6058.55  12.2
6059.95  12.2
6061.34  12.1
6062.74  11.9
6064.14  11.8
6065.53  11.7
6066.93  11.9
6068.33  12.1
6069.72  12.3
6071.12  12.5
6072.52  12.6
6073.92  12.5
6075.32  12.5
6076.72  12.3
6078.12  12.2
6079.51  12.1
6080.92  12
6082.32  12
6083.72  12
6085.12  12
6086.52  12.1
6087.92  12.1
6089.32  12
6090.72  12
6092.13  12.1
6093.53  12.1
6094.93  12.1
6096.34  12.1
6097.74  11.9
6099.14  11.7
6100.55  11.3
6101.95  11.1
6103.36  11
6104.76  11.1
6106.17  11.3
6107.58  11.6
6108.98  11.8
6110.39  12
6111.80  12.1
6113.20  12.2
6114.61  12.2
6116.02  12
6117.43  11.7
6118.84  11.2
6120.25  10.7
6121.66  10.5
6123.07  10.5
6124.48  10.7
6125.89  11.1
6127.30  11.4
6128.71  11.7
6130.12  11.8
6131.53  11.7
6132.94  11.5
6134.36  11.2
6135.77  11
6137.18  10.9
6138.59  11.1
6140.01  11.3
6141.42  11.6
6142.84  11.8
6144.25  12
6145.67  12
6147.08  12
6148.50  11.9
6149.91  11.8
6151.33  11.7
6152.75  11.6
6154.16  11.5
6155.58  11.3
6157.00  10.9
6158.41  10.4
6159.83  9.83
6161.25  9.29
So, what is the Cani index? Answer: 23.2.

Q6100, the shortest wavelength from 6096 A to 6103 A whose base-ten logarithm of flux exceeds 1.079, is 6096.34 A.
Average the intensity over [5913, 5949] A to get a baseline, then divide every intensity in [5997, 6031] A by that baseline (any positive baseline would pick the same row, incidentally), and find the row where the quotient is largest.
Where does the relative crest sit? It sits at 6030.72 A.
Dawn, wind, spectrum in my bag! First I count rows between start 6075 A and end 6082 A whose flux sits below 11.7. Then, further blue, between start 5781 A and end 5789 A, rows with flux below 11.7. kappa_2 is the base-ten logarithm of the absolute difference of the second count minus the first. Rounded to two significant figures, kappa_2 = 0.78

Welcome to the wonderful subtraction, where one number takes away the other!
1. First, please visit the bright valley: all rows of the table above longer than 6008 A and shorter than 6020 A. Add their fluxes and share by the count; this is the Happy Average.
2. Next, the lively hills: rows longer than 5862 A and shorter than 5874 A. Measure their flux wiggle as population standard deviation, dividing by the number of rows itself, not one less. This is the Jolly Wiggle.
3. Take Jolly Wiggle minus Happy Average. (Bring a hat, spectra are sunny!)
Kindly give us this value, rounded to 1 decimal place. -11.5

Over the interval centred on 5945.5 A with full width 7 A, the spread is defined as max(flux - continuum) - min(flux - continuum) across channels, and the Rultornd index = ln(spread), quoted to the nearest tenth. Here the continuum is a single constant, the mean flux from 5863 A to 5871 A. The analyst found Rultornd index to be -1.6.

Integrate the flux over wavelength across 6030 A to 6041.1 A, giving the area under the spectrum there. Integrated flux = 137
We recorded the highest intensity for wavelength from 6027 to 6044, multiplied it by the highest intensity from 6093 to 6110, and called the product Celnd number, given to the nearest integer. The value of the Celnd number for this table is 149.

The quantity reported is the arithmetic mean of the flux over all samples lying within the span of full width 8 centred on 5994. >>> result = 12.3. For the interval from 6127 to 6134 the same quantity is 11.6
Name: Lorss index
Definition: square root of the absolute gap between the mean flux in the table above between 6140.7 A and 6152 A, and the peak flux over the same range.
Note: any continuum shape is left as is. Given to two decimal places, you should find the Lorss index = 0.39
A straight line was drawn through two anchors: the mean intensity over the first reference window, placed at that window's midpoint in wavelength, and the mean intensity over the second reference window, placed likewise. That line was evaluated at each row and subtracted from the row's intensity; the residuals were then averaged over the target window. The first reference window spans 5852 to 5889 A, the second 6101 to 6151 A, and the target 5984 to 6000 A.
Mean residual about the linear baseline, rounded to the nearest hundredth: 0.93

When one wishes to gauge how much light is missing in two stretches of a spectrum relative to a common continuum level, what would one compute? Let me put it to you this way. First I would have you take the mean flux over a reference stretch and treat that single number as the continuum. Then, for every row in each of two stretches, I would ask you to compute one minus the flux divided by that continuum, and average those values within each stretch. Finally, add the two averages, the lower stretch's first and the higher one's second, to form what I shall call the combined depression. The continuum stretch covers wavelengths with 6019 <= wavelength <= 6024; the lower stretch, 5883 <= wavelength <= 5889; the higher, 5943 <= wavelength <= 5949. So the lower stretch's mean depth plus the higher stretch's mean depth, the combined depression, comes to 0.25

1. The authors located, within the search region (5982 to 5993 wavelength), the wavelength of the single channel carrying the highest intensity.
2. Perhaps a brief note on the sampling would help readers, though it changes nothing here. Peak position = 5991.96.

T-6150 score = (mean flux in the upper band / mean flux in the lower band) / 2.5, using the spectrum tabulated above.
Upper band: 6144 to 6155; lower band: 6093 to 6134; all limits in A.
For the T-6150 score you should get 0.410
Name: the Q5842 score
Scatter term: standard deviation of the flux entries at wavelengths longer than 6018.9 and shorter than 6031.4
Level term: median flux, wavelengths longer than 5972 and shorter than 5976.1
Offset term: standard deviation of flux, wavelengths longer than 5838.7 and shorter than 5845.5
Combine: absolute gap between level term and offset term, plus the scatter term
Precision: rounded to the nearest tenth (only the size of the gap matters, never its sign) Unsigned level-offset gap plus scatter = 12.4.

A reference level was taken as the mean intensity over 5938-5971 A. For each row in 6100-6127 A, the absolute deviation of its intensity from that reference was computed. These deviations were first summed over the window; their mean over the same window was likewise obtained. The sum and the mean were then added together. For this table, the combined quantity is 14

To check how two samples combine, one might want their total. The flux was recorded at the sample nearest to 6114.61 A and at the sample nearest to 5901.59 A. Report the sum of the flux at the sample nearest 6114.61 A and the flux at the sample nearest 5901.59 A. 21.7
